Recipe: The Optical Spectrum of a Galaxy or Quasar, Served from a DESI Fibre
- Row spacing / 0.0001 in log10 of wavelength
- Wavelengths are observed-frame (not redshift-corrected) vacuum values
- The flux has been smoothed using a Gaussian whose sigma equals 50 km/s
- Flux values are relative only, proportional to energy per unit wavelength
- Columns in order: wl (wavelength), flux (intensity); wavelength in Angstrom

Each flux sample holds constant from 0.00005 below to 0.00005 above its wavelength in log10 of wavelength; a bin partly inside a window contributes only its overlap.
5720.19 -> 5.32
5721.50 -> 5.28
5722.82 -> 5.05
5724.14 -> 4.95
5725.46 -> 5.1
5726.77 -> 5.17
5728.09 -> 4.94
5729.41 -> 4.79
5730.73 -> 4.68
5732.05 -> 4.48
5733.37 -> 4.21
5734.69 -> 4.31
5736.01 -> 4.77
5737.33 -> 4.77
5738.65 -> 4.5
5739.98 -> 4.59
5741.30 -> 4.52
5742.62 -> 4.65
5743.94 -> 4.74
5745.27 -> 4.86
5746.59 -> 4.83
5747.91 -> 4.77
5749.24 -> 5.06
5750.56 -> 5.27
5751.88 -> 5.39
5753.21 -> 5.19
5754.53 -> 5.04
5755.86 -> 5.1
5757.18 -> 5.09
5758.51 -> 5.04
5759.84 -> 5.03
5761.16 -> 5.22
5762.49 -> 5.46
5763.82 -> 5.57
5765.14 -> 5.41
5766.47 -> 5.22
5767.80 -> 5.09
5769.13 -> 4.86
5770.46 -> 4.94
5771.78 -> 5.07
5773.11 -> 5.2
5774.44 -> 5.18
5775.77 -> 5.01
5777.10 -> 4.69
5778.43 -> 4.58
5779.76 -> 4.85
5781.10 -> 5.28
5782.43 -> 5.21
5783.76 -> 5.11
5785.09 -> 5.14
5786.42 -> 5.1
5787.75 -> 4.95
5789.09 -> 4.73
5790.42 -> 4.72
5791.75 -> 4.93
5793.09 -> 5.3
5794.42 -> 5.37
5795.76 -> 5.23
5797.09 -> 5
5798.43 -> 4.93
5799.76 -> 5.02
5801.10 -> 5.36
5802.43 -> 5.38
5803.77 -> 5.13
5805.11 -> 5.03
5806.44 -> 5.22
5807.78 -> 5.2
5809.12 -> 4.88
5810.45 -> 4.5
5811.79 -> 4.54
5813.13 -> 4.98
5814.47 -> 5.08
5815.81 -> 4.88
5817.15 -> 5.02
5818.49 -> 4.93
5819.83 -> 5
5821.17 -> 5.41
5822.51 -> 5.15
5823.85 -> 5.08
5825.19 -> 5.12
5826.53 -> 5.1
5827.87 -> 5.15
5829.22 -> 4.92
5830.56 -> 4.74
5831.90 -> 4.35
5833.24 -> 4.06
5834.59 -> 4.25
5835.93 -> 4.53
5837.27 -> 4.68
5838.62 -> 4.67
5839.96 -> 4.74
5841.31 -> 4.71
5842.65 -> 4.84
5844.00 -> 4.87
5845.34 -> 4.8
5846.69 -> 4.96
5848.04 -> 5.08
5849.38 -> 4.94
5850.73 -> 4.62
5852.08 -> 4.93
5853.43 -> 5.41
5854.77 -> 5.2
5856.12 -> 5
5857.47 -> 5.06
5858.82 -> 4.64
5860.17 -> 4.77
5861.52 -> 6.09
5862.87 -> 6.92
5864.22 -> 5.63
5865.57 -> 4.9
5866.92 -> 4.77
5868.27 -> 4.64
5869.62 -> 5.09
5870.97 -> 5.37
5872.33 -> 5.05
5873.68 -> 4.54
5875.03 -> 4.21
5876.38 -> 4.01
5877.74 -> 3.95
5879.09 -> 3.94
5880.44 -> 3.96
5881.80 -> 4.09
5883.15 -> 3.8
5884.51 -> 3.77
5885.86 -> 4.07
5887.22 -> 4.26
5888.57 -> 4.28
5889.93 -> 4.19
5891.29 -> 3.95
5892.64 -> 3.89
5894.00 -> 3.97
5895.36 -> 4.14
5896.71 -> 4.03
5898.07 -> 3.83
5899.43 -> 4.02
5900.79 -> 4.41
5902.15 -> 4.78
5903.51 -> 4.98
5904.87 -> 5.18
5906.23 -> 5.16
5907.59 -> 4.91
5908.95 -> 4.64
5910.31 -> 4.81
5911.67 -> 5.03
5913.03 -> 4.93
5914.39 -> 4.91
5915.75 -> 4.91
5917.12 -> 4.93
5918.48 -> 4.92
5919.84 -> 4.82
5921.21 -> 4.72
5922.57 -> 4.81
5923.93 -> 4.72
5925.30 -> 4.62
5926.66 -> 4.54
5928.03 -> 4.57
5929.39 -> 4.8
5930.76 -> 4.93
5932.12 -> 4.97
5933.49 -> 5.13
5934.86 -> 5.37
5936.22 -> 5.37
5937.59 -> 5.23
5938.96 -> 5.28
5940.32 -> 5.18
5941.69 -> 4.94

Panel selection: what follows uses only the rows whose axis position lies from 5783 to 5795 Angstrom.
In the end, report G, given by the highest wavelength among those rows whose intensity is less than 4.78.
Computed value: 5790.42 Angstrom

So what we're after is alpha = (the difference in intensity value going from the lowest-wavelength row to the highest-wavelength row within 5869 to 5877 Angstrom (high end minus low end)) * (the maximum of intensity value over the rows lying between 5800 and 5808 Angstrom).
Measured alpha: -5.8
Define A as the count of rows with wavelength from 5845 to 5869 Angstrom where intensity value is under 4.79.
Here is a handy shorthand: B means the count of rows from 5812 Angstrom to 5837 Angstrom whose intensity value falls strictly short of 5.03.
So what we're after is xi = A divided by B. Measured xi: 0.5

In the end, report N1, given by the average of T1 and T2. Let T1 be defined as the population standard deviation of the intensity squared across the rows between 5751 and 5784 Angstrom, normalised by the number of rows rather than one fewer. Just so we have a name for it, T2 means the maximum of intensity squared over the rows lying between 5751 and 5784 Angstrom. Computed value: 16.6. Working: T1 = 2.26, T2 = 31.0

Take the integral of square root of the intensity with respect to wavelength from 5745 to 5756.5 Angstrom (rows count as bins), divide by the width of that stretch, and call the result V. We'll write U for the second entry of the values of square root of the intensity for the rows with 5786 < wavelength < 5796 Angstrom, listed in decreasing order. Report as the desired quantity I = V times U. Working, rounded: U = 2.30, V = 2.25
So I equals 5.18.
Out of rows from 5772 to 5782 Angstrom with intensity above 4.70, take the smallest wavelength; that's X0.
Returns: 5773.11 Angstrom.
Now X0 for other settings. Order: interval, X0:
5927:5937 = 5929.39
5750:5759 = 5750.56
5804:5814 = 5805.11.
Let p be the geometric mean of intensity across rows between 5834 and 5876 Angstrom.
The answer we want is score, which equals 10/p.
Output 2.02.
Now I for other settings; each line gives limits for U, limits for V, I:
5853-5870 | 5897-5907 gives 5.28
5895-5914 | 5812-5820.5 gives 5.05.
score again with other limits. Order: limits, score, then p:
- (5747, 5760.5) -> 1.96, 5.10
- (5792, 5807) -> 1.93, 5.18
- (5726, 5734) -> 2.13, 4.70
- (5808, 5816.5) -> 2.08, 4.81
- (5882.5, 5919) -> 2.25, 4.45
